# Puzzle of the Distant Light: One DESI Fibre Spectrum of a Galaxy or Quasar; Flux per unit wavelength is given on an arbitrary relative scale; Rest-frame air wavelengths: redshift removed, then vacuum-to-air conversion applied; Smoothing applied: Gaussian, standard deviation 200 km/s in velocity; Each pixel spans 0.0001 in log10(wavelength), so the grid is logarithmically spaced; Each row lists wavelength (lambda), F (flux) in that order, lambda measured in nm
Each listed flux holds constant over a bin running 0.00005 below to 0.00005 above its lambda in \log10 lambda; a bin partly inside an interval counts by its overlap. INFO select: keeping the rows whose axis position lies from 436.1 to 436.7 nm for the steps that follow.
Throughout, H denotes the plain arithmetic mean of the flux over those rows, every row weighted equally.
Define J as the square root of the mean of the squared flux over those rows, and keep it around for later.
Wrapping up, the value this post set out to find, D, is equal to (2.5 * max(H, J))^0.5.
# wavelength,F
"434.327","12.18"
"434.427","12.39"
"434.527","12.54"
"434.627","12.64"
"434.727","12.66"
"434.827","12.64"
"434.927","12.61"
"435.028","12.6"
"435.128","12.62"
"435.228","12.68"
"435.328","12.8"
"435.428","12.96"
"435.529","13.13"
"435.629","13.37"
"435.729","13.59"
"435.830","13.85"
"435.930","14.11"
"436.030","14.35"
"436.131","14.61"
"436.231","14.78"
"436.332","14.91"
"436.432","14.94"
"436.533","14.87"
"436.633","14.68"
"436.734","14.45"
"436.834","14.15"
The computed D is 6.08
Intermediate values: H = 14.80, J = 14.8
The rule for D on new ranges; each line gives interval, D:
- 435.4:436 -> 5.81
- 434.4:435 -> 5.61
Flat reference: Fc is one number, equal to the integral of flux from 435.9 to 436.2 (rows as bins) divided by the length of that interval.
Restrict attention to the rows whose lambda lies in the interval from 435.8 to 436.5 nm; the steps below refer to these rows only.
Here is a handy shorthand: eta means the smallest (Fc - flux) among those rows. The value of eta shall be -0.5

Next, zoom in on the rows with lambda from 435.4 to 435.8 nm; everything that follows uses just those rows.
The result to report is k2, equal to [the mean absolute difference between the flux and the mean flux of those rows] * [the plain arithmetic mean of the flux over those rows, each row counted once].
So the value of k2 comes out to 2.9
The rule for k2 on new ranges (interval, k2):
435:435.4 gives 0.8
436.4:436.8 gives 2.5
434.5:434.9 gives 0.5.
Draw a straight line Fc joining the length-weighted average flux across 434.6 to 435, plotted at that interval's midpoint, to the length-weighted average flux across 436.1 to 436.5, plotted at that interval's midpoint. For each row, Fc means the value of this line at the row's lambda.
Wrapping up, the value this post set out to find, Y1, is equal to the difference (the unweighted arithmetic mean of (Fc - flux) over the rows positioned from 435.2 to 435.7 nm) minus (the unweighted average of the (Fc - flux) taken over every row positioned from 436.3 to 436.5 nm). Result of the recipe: 0.5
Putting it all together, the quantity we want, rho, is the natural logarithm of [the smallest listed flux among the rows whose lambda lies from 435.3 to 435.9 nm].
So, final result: 2.55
